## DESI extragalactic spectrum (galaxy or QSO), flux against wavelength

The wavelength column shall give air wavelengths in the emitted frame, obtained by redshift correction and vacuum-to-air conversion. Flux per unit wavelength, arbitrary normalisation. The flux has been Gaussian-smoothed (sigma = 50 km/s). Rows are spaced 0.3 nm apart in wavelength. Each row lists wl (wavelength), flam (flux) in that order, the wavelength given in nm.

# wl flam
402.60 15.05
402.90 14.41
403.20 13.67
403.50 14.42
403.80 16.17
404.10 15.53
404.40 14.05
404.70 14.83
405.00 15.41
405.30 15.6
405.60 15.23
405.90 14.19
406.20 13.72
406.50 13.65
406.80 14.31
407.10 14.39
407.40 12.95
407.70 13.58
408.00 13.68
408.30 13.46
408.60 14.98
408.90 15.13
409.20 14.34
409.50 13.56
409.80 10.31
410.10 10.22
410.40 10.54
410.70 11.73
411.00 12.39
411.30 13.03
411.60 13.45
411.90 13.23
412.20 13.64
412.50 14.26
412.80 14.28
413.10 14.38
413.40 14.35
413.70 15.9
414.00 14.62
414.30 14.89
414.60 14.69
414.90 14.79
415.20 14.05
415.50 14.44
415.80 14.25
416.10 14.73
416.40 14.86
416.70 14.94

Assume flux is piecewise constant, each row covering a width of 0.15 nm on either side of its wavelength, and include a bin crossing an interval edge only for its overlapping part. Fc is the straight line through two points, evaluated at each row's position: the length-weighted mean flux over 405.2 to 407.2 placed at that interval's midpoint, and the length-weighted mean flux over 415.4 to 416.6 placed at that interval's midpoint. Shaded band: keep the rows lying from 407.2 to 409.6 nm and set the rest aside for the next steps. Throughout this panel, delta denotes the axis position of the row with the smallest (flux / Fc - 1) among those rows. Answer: 407.40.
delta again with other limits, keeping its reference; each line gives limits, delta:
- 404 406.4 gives 406.20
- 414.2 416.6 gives 415.20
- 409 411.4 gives 410.10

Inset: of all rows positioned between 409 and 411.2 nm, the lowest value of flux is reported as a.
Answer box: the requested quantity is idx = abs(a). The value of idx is 10.2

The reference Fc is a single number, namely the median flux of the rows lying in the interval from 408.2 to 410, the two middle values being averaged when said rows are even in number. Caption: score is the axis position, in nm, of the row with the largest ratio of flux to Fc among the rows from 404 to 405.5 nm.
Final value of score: 405.30 nm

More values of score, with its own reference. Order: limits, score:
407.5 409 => 408.90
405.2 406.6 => 405.30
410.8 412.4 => 412.20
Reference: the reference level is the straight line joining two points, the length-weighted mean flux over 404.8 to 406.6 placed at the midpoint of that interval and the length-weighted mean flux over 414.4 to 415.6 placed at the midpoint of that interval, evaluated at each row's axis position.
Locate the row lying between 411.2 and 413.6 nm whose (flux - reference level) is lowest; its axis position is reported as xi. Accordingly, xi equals 411.30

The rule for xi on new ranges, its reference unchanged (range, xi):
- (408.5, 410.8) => 410.10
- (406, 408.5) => 407.40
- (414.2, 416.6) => 415.20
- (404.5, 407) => 406.50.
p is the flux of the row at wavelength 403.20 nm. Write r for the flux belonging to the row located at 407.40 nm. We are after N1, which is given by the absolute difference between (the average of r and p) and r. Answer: 0.36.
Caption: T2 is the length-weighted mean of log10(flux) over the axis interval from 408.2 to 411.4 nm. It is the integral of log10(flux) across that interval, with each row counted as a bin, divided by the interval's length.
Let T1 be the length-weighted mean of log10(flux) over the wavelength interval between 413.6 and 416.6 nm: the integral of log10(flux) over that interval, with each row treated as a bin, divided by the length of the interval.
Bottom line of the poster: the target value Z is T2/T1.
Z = 0.94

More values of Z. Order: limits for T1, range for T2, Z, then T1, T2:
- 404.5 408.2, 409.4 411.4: 0.92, 1.15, 1.06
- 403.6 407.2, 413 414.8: 1.00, 1.17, 1.17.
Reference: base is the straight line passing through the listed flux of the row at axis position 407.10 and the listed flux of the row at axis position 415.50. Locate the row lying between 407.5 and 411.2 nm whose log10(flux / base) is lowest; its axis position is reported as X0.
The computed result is 410.10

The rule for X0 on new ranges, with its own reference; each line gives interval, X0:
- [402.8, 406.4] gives 403.20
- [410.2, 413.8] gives 410.40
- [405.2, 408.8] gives 407.40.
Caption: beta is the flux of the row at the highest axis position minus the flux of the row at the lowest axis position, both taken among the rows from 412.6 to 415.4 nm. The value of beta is -0.23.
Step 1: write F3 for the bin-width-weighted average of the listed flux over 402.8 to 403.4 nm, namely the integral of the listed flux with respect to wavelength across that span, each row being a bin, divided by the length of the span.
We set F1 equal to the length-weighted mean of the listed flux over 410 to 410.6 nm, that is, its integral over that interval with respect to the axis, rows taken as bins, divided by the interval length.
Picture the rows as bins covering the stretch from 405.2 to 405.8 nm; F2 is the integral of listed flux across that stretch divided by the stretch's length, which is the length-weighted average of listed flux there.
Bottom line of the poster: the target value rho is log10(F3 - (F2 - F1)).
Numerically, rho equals 0.97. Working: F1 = 10.51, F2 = 15.3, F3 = 14.04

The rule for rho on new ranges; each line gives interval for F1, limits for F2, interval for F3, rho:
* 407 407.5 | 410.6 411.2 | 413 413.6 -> 1.20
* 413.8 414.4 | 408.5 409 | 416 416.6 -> 1.16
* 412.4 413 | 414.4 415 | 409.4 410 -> 1.05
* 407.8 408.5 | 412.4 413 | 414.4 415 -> 1.15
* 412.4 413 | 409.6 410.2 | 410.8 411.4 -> 1.21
